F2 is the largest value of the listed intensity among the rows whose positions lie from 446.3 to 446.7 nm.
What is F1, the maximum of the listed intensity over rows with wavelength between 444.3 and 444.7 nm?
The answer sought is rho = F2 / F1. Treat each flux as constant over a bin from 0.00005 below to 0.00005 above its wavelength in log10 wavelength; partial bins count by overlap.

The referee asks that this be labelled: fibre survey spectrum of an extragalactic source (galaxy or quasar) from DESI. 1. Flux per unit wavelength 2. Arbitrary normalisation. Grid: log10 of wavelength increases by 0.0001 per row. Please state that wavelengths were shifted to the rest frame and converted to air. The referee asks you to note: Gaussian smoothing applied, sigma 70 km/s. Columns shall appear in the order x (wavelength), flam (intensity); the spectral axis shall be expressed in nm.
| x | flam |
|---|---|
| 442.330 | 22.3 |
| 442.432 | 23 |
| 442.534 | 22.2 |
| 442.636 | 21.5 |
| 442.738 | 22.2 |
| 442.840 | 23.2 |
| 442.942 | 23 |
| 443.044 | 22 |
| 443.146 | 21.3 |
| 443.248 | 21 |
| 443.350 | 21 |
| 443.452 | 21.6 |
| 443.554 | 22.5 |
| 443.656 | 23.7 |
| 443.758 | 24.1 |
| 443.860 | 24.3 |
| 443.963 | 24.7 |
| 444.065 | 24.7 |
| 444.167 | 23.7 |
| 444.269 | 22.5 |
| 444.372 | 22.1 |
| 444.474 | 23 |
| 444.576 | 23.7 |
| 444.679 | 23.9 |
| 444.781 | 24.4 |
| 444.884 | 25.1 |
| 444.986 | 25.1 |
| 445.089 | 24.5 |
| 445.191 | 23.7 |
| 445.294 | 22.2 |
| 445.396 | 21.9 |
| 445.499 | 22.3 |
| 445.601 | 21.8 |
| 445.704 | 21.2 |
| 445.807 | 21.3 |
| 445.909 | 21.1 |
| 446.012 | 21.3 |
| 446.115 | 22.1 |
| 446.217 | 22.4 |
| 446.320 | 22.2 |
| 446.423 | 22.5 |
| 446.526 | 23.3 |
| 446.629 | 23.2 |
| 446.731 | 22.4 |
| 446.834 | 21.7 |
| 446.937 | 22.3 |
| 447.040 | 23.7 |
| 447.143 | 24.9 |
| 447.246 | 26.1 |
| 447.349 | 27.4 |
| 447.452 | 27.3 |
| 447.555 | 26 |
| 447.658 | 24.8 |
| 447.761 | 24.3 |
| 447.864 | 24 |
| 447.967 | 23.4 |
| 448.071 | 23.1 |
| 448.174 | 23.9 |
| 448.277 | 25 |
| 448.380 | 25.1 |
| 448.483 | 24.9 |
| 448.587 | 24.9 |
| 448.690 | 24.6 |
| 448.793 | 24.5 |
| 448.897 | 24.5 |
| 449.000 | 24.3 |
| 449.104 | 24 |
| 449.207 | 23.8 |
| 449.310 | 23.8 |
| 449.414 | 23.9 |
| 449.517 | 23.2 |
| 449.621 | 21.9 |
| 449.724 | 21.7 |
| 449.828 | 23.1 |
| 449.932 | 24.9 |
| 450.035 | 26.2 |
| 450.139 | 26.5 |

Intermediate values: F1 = 23.9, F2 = 23.3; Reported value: 0.97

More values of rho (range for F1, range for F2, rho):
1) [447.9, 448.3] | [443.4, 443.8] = 0.96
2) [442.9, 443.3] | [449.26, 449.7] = 1.04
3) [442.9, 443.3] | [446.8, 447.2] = 1.08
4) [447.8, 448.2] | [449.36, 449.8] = 1.00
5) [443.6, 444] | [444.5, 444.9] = 1.02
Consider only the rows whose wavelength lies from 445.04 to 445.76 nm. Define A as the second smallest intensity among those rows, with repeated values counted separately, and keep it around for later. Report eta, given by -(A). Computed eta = -21.8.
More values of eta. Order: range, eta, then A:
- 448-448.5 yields -23.9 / 23.9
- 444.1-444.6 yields -22.5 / 22.5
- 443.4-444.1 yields -22.5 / 22.5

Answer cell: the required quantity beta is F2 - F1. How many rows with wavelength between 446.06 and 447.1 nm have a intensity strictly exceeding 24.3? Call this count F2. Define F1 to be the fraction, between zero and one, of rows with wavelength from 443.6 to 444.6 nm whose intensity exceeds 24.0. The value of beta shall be -0.40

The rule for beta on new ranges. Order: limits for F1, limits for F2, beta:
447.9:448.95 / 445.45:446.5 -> -0.70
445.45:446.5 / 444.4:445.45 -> 4.00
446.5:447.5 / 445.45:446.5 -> -0.40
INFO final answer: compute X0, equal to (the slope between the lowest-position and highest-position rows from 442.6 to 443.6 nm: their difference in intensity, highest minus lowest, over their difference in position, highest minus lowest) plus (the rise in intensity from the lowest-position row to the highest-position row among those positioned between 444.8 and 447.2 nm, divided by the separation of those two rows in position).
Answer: 1.0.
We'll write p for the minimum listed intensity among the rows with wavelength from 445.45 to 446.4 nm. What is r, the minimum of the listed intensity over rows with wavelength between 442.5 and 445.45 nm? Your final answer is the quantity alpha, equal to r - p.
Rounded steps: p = 21.1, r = 21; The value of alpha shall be -0.10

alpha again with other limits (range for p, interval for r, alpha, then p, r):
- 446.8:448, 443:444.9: -0.70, 21.7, 21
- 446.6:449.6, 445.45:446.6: -0.60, 21.7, 21.1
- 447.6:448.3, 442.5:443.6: -2.10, 23.1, 21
